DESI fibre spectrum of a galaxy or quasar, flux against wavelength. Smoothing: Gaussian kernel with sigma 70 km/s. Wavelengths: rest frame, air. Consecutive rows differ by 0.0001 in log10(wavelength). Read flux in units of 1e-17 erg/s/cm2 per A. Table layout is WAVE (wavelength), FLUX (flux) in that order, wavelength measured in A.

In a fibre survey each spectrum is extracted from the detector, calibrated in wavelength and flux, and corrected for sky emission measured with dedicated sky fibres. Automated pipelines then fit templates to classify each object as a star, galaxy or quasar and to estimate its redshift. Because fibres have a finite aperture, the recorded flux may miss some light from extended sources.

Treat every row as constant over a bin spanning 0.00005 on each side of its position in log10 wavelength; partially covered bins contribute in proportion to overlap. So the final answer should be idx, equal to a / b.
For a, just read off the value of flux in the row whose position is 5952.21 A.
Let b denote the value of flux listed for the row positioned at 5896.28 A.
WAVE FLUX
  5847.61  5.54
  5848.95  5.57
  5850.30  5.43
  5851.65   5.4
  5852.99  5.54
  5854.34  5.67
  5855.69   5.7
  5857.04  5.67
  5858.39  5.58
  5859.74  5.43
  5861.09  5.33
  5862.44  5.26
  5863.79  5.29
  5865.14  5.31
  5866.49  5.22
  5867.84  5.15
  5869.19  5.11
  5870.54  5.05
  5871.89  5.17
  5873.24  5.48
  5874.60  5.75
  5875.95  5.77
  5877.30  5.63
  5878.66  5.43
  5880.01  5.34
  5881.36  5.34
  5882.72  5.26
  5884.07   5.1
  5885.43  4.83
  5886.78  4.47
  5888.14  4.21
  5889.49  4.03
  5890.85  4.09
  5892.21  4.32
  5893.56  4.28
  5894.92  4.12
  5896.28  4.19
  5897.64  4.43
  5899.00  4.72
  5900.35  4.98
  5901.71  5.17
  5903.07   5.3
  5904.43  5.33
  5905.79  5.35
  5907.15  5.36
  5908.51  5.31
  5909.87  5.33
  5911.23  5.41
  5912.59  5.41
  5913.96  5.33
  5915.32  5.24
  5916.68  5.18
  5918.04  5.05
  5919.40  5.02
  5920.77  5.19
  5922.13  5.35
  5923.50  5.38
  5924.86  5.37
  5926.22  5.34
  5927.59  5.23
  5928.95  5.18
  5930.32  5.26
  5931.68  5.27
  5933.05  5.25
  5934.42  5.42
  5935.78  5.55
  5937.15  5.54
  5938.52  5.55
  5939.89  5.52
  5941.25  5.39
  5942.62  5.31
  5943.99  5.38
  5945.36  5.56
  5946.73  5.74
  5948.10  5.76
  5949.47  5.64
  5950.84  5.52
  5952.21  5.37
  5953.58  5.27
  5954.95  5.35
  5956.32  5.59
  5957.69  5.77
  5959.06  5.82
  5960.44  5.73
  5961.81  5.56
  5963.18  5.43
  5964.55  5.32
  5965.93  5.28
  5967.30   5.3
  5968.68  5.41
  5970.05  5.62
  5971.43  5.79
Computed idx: 1.28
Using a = 5.37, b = 4.19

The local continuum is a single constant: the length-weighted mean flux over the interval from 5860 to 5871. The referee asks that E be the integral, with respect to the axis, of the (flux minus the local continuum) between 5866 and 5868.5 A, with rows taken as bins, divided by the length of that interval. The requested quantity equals -0.05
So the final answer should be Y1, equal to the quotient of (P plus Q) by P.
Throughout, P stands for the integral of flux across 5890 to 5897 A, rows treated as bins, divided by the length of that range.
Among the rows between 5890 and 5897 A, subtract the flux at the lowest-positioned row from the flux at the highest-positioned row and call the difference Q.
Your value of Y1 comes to 1.02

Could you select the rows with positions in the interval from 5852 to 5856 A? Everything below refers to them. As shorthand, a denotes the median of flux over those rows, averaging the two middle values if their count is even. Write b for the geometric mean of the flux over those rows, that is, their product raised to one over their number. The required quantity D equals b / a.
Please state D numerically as 0.994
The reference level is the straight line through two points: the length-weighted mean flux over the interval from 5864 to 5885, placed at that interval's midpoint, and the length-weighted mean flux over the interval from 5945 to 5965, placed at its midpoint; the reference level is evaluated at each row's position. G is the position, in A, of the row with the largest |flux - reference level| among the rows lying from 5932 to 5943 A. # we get 5933.05 A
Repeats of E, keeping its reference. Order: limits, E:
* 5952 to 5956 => 0.12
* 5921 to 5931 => 0.07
